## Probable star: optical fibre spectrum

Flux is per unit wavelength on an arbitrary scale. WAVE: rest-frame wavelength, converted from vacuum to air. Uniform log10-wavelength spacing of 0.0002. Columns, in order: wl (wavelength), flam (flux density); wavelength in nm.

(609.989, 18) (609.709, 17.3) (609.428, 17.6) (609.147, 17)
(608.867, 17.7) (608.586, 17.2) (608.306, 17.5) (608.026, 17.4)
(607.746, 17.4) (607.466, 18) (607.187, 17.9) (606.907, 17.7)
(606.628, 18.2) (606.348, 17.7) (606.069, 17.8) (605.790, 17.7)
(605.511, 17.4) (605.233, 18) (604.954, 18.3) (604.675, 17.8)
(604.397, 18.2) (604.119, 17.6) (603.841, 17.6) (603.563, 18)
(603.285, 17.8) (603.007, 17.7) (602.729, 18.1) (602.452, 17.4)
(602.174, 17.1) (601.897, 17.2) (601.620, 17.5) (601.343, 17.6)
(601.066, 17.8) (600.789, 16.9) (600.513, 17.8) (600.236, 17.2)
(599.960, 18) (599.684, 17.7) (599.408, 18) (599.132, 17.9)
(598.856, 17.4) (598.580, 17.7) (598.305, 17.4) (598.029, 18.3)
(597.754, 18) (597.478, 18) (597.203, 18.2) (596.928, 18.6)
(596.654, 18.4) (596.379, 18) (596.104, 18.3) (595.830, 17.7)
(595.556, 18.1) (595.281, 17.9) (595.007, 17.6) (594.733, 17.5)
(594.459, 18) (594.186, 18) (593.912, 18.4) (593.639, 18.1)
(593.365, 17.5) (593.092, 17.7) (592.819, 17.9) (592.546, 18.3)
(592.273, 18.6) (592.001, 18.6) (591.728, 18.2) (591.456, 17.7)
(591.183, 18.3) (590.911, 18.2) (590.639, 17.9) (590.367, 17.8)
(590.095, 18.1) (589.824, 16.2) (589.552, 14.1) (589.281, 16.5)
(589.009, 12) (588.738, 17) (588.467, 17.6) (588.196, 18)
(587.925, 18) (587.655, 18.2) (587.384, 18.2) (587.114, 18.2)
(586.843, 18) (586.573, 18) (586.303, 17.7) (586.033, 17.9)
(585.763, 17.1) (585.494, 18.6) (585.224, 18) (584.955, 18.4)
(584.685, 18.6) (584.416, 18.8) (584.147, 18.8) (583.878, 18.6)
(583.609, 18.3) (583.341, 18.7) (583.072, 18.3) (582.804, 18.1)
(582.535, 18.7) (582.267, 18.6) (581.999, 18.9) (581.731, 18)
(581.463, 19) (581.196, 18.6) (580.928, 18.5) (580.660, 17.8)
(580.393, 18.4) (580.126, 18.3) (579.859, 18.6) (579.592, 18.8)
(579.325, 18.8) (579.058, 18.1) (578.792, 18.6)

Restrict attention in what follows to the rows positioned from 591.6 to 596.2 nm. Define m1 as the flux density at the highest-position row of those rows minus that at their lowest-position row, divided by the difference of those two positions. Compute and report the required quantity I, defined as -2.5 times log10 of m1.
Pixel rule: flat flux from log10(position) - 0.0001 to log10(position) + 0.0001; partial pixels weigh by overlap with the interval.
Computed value 4.1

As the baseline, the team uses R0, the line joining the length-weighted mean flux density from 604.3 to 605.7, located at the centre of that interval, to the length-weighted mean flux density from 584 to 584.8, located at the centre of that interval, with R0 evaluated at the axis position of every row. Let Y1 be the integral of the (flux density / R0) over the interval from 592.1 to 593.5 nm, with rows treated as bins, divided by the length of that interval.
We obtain 0.979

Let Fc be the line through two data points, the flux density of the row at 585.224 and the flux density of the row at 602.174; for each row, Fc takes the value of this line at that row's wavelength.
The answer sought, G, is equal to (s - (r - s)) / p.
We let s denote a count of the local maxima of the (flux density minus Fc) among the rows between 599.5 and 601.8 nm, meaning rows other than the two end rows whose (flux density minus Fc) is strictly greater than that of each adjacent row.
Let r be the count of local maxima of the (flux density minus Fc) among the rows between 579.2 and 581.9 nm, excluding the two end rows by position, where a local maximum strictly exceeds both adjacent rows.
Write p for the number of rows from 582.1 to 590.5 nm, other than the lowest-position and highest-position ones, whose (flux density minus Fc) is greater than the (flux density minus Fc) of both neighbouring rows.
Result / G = 0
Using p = 9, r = 3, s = 3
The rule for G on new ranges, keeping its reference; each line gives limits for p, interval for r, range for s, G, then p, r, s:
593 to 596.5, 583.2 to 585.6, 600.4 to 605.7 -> 2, 4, 1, 5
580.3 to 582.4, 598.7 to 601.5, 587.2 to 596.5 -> 8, 2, 4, 10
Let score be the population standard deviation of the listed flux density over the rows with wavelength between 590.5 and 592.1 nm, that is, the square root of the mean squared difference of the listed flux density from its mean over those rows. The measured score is 0.29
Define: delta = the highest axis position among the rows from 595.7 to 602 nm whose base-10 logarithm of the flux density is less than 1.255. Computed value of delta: 601.897 nm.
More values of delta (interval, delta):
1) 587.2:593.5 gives 593.365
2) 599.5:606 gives 605.790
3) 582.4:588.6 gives 588.467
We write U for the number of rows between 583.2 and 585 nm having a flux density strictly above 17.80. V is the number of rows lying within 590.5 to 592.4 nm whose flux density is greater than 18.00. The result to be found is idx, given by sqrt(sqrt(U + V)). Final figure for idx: 1.86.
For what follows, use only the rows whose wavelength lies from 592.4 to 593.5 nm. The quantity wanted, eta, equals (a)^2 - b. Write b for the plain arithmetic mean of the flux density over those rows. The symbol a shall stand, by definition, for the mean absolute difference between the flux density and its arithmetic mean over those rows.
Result -17.8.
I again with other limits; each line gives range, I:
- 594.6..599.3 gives 2.6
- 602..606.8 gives 1.5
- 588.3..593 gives 2.9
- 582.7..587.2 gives 4.1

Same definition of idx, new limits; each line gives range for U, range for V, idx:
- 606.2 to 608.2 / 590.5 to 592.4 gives 1.68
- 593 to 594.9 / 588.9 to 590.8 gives 1.50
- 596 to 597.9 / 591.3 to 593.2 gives 1.82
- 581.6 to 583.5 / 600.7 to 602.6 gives 1.63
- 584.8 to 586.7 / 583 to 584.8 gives 1.86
